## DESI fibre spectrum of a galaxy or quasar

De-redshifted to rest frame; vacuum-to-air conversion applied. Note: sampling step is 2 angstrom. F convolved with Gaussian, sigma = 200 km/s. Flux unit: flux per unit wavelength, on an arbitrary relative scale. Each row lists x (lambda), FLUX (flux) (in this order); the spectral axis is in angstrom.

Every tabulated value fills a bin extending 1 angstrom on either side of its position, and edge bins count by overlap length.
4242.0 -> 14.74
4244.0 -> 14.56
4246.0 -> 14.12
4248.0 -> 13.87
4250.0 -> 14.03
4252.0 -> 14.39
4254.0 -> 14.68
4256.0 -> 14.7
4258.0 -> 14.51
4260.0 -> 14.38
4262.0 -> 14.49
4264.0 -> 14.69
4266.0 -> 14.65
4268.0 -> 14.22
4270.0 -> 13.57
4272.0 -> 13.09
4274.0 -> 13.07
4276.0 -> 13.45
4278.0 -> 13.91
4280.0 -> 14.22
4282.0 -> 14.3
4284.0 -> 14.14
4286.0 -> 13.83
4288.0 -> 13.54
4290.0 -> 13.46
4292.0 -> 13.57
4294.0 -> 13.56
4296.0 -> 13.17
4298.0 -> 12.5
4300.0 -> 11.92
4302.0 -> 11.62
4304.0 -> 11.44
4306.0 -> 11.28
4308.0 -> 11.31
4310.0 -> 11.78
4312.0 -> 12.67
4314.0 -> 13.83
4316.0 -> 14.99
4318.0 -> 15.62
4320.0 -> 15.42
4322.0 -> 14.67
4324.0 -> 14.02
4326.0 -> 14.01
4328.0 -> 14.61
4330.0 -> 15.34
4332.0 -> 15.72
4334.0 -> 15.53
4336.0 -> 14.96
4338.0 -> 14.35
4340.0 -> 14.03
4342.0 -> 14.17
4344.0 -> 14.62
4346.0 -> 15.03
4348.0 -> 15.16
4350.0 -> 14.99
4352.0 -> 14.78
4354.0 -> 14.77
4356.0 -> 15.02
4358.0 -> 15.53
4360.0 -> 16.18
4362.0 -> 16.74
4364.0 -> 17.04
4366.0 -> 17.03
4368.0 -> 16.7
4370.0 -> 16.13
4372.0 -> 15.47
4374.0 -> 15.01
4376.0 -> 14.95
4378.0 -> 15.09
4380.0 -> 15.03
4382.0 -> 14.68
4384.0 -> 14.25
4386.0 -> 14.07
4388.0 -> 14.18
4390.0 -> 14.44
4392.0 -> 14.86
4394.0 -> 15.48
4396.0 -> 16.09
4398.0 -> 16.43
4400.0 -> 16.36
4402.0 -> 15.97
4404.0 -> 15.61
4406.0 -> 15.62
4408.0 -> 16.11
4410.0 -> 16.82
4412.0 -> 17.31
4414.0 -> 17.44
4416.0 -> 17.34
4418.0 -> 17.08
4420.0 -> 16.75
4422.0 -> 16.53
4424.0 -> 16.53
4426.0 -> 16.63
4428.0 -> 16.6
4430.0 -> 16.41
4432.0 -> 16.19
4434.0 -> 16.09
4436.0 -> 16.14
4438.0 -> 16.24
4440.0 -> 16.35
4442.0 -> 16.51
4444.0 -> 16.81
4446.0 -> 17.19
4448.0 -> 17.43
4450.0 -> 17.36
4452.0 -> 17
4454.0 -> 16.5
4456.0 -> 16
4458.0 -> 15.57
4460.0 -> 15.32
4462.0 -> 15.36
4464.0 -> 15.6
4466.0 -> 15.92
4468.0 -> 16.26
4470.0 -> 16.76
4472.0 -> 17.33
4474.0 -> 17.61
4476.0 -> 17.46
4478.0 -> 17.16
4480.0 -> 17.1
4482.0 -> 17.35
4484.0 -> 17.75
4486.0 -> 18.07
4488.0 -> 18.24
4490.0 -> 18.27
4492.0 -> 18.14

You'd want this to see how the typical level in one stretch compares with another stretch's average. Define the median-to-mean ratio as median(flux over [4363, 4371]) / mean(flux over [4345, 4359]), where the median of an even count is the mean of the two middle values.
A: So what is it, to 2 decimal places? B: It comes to 1.12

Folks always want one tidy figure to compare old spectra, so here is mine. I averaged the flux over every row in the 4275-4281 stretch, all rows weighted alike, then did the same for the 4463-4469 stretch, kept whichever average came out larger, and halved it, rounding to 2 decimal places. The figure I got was 7.96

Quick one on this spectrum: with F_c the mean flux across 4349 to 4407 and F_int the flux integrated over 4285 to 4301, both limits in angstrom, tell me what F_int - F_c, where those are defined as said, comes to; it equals 196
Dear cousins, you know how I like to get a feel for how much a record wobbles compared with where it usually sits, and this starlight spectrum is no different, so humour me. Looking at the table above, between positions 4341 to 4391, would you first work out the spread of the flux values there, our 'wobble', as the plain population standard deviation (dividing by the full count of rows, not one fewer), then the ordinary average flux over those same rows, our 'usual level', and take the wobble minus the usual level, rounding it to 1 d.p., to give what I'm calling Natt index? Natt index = -14.4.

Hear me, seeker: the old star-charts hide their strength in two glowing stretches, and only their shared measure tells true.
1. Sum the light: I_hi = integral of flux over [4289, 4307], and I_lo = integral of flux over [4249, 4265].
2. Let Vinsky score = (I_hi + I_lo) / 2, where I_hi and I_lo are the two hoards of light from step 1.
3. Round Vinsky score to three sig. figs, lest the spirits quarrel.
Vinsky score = 228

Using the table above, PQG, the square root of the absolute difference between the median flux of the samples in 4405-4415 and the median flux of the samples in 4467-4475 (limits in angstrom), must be 0.5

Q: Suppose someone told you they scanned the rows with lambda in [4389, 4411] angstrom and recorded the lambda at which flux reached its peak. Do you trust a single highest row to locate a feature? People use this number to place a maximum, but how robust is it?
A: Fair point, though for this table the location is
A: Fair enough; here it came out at 4410.0 angstrom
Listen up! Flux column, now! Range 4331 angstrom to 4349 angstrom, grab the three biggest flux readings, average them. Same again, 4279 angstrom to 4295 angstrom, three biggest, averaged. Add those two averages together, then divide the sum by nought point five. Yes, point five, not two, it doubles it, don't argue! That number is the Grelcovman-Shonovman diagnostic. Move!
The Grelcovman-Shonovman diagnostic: 59.4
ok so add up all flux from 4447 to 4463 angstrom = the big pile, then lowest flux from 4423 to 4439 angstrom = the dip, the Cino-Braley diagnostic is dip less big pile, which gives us -114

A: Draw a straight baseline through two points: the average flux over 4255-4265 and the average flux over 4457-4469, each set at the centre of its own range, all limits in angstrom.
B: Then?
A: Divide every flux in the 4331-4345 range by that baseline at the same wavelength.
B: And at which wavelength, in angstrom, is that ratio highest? 4332.0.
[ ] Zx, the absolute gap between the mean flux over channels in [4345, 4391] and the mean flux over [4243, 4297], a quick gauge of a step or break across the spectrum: 1.3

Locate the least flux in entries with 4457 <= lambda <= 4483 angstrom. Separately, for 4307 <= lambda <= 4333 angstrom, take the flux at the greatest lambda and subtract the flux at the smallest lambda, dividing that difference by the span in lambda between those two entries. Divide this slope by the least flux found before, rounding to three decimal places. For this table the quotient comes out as 0.012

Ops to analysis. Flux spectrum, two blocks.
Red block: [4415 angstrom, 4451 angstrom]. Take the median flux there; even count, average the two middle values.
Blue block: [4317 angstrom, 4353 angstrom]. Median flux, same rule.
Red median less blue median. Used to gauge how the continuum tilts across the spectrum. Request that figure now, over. 1.7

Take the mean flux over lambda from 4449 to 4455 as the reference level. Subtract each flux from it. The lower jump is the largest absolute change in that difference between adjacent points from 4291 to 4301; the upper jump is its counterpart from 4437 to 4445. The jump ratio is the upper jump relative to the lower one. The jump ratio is 0.4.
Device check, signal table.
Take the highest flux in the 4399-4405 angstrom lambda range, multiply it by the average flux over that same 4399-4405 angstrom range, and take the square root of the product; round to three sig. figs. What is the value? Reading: 16.2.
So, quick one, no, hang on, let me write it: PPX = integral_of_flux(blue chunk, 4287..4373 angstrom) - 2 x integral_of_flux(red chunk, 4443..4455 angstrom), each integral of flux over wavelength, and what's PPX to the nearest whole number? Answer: 827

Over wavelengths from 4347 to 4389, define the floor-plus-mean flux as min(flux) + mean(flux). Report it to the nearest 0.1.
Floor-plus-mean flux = 29.4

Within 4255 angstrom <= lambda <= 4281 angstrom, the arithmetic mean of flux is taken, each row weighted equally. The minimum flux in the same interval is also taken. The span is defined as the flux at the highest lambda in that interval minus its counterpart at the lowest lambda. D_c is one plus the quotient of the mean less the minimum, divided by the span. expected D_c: -1.1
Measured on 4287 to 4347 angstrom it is 2.7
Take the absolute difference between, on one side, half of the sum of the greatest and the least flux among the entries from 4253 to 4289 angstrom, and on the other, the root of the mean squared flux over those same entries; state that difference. 0.20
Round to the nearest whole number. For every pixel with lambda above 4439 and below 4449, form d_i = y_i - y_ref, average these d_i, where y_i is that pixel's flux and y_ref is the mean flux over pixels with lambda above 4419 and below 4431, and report 0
